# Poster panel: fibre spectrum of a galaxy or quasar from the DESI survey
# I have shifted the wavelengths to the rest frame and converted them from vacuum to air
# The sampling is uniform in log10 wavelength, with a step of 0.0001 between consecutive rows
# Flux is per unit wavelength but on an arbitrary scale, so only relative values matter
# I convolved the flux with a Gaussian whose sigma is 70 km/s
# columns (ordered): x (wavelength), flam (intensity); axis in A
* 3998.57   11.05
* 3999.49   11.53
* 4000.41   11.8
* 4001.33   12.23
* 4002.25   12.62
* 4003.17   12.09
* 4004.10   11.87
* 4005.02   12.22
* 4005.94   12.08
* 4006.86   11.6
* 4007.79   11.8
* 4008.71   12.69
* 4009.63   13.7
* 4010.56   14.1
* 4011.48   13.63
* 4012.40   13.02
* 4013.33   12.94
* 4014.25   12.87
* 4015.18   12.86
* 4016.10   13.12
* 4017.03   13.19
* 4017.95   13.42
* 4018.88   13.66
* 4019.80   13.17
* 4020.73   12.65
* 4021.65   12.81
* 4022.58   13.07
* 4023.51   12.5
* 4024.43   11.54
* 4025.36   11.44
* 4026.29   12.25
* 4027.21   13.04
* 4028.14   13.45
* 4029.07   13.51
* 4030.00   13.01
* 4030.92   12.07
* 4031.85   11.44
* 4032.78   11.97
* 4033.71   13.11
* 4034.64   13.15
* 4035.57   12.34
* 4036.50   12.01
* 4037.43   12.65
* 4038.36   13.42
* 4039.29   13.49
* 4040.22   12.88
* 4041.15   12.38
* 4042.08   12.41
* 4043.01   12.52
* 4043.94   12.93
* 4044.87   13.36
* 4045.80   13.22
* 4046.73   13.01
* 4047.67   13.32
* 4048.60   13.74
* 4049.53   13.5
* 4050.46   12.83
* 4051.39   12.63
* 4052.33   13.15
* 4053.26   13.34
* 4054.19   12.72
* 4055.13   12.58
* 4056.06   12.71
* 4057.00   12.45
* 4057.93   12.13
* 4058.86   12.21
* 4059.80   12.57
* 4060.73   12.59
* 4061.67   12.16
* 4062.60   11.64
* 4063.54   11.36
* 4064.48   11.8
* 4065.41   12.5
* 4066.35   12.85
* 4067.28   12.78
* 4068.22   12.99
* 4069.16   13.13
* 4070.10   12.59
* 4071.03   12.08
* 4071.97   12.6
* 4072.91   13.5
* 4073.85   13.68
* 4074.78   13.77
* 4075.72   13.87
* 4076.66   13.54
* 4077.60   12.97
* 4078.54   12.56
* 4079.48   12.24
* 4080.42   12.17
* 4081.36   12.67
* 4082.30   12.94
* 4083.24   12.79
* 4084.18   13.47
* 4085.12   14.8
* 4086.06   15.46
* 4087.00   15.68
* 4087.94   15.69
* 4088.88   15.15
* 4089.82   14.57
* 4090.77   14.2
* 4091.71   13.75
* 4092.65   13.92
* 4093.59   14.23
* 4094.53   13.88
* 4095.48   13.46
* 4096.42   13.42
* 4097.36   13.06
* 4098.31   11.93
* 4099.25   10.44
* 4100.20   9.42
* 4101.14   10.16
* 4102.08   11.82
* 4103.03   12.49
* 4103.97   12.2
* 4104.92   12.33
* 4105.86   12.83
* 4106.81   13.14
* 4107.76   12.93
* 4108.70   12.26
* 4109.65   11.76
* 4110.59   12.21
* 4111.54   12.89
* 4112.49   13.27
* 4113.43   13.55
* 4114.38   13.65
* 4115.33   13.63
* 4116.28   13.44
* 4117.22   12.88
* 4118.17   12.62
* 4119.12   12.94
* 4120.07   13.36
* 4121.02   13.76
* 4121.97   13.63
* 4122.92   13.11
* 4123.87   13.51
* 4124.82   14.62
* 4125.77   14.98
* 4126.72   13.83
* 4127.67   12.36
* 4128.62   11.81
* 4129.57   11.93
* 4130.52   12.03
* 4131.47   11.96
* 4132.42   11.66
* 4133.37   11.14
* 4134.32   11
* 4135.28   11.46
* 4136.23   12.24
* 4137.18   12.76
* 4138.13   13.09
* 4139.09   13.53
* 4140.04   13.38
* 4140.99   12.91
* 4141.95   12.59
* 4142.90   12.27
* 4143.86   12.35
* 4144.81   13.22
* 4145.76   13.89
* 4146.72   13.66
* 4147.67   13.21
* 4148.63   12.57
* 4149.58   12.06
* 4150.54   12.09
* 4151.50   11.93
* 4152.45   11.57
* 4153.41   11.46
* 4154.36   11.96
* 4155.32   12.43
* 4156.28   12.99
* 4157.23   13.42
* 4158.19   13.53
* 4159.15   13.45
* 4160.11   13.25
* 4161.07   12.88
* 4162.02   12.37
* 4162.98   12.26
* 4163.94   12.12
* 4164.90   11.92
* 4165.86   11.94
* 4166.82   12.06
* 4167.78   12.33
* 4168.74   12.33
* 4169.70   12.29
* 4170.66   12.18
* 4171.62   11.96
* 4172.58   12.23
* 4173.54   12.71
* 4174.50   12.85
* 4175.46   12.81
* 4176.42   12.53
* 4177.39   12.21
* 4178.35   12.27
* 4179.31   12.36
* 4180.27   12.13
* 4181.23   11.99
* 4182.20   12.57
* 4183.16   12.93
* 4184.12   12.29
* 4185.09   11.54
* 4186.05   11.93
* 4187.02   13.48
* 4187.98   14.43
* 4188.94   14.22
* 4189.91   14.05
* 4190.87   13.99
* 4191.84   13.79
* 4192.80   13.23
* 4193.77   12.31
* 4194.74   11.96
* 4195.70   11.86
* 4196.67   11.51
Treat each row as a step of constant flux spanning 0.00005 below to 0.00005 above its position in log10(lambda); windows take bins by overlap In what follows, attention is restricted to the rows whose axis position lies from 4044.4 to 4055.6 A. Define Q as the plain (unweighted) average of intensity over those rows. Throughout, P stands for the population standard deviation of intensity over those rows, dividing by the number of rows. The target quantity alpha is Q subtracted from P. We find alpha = -12.8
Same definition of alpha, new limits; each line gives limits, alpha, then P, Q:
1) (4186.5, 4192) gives -13.7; 0.3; 14.0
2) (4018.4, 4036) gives -12.0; 0.7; 12.6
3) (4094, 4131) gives -11.7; 1.1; 12.8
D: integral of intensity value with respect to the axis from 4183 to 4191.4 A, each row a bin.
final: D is 111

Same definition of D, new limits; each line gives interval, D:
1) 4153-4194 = 519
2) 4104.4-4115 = 136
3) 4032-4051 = 245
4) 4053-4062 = 113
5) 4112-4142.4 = 392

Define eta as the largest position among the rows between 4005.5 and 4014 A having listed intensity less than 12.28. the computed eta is 4007.79 A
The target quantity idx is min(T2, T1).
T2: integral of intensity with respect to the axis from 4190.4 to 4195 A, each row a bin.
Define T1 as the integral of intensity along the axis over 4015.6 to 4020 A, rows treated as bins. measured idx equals 58.7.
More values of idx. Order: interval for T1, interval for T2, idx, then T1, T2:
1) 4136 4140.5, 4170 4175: 58.7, 58.7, 62.0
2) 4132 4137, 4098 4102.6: 49.4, 57.9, 49.4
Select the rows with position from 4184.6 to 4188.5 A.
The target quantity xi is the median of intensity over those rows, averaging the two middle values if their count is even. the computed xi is 12.7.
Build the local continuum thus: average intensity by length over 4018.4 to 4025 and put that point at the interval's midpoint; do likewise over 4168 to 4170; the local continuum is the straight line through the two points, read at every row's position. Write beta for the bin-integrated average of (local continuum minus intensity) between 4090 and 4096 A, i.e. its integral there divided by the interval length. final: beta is -1.40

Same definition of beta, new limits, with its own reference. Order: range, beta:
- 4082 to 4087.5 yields -1.68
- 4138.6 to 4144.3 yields -0.45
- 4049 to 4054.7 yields -0.37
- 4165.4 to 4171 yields 0.13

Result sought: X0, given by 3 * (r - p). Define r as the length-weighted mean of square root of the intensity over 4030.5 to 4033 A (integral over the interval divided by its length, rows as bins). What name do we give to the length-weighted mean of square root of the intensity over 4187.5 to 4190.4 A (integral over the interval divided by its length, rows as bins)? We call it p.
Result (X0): -1.0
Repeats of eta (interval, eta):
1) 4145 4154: 4153.41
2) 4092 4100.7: 4100.20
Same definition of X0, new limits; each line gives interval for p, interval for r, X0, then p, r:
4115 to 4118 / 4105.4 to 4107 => -0.2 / 3.64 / 3.59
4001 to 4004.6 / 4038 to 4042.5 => 0.3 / 3.49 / 3.59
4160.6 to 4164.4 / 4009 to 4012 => 0.5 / 3.53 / 3.71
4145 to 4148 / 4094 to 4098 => -0.1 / 3.69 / 3.66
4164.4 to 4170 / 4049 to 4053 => 0.4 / 3.48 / 3.62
